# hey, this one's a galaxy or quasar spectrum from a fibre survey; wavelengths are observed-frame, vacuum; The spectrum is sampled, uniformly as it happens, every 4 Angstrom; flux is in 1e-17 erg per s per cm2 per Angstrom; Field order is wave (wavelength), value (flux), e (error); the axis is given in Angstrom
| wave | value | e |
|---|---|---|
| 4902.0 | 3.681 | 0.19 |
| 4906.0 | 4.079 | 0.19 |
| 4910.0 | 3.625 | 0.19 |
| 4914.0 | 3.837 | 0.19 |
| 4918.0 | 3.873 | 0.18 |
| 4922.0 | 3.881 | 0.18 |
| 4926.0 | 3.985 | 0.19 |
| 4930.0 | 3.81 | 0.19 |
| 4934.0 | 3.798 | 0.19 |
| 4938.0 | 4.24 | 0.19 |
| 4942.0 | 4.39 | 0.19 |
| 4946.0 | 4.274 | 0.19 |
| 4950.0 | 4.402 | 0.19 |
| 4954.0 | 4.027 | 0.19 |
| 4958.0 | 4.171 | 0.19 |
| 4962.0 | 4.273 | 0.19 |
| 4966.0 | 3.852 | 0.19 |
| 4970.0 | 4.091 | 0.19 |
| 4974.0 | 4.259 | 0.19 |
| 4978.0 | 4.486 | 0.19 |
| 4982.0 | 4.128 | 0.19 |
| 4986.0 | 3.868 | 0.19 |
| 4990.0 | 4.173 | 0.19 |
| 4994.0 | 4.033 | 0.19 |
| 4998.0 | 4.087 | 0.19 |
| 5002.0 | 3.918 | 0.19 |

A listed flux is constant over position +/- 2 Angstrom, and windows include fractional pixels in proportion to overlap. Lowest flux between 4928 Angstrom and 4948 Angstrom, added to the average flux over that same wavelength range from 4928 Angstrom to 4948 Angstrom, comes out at 7.90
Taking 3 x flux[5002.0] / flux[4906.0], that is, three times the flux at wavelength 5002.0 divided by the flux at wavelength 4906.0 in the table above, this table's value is 2.88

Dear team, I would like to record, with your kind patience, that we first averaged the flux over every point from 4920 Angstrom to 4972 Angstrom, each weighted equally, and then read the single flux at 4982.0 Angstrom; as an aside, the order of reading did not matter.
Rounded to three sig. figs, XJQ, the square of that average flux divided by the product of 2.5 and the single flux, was 1.62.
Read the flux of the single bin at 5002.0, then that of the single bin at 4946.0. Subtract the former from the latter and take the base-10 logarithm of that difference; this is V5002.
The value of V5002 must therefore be -0.4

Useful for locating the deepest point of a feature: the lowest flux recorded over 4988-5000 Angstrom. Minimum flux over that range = 4.033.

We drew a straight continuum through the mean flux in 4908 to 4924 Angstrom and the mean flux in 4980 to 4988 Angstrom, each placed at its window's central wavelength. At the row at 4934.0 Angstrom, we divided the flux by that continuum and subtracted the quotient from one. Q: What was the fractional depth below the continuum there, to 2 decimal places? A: 0.01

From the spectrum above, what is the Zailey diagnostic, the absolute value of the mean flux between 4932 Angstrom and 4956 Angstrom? 4.19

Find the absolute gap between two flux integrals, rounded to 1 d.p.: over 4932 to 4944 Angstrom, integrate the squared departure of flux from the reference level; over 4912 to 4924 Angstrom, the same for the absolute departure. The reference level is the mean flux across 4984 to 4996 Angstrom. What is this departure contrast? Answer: 1.0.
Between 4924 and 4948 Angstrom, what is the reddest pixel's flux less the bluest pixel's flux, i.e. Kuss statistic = 0.3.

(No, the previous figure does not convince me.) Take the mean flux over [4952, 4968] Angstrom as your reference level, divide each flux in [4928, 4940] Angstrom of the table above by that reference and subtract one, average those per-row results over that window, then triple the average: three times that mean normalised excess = -0.10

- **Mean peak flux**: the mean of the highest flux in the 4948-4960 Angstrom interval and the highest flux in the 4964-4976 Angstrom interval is 4.33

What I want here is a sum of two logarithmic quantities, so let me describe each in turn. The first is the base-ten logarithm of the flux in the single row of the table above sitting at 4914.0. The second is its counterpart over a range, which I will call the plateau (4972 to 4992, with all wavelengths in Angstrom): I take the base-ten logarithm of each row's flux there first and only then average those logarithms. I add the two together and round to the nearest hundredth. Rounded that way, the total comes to 1.20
